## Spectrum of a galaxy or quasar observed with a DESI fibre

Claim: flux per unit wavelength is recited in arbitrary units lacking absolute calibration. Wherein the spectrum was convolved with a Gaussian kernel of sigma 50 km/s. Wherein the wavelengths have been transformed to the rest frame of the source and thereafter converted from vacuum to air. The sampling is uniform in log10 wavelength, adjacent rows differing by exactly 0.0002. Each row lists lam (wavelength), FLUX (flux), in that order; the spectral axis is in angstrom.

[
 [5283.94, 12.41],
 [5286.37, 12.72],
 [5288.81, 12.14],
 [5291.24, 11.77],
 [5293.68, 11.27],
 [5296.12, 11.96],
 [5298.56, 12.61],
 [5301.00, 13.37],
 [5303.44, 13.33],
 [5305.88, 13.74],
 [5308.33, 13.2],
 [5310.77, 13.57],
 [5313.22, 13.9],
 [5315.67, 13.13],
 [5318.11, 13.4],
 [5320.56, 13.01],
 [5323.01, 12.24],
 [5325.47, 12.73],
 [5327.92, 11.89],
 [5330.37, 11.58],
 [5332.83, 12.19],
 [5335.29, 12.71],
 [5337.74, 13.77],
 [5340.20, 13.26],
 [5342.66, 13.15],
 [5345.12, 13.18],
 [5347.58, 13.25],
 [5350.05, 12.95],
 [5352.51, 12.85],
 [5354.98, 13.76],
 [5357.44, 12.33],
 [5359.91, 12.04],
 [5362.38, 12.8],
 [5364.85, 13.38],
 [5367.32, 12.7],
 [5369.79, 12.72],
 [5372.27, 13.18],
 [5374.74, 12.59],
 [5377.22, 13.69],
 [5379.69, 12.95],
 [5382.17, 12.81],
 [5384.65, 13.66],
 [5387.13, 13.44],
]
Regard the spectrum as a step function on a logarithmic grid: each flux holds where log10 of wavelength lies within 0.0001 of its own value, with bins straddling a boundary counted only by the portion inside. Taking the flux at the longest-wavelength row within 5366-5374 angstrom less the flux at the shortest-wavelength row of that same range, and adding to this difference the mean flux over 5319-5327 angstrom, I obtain 13.1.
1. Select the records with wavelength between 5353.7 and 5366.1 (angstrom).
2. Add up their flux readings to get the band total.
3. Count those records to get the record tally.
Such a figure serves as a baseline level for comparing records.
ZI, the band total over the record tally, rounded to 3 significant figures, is 12.9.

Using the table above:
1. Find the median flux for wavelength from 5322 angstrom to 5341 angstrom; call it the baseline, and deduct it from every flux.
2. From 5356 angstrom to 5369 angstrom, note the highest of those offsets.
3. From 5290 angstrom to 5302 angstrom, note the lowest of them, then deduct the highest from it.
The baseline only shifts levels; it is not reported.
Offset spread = -2.1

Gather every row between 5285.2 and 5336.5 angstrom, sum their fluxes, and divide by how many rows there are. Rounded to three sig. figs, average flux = 12.7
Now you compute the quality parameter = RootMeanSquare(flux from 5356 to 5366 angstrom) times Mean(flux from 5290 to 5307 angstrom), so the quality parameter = 159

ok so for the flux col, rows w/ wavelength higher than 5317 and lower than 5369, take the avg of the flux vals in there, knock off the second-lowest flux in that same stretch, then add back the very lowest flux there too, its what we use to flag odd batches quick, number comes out 12.5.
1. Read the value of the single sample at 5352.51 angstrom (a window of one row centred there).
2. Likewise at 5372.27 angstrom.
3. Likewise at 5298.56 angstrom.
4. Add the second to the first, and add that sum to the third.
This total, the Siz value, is 38.6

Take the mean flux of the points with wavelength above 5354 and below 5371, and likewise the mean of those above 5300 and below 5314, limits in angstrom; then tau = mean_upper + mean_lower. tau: 26.3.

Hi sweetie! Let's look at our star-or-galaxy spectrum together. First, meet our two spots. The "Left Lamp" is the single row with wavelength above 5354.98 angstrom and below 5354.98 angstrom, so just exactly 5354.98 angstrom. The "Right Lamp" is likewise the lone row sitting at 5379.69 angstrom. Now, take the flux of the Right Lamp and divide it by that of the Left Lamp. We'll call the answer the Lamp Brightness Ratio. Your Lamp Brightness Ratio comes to 0.94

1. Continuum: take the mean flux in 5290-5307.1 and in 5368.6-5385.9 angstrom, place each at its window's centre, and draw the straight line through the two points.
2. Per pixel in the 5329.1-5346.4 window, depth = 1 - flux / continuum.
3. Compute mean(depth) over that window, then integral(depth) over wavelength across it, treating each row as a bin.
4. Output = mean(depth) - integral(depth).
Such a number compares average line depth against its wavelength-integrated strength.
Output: 0.00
